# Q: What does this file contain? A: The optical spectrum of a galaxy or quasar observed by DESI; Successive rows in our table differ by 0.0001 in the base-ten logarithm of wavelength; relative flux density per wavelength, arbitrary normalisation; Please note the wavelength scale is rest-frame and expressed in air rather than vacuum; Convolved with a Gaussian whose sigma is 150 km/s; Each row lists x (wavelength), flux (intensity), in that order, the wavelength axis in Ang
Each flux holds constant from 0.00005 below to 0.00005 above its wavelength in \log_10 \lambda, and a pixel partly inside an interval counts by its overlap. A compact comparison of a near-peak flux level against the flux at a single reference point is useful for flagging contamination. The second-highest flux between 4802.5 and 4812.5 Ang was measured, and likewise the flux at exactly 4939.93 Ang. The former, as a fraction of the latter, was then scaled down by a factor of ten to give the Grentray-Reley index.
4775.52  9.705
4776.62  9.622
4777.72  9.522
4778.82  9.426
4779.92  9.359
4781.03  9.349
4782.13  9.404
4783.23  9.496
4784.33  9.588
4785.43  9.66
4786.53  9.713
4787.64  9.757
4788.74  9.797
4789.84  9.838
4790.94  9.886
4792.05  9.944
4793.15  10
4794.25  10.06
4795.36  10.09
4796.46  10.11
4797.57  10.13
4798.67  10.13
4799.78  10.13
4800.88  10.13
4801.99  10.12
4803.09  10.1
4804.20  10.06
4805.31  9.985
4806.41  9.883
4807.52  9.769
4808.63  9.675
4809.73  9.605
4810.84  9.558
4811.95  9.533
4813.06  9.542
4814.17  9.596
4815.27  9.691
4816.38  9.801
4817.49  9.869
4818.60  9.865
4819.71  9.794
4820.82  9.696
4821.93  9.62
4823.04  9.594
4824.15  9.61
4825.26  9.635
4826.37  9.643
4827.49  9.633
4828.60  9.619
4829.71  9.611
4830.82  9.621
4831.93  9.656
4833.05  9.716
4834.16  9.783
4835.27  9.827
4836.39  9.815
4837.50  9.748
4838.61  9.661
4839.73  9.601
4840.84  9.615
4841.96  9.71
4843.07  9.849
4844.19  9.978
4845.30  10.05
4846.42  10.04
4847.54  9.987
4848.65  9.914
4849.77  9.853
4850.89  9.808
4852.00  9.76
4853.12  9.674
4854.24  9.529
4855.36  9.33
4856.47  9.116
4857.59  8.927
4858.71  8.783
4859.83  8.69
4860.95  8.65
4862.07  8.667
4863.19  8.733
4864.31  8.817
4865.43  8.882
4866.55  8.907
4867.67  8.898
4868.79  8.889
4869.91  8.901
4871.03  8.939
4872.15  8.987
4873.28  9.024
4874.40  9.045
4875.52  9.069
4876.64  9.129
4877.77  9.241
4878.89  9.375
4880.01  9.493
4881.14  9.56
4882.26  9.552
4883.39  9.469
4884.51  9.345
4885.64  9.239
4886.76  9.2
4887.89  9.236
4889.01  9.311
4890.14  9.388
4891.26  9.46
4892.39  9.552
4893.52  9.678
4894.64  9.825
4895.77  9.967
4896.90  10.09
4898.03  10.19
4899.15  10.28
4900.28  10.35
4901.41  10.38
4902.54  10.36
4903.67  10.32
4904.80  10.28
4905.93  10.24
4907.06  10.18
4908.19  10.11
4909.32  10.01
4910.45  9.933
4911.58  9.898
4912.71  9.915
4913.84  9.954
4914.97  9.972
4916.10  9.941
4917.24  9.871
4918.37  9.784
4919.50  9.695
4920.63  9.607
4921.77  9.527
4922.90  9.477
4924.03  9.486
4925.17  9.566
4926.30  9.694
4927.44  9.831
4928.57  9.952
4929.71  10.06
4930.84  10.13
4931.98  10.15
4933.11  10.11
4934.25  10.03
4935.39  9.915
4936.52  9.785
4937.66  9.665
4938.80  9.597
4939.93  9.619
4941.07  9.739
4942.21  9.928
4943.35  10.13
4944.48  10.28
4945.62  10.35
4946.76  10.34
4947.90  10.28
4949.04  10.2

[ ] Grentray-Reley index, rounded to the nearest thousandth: 0.105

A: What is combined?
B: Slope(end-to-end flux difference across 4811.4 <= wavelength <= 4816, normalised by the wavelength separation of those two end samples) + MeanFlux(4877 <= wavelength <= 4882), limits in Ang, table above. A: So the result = 9.46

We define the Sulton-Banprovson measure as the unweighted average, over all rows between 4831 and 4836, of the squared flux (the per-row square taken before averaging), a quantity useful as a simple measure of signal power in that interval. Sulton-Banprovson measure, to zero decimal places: 95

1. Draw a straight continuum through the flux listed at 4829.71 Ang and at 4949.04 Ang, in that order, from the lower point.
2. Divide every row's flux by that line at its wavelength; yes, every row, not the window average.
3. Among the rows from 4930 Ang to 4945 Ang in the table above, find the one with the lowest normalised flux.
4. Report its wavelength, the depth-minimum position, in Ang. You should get 4938.80 Ang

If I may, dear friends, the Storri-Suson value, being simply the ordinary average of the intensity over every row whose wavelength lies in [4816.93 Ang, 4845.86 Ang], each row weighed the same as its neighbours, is 9.72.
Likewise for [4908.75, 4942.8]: 9.83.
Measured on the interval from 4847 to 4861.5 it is 9.39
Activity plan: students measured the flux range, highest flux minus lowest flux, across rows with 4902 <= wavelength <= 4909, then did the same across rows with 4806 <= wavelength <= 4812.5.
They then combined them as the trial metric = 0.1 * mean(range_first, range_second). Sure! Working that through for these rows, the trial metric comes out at 0.030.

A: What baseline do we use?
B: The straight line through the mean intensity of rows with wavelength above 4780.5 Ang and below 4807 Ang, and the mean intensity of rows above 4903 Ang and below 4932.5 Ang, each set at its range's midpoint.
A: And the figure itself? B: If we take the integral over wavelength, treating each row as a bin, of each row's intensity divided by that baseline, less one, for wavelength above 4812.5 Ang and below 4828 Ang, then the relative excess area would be -0.33 Ang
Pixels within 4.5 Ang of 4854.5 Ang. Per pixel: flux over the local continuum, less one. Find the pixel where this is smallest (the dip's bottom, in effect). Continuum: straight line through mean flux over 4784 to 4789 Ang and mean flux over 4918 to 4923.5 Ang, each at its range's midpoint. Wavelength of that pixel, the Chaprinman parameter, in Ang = 4858.71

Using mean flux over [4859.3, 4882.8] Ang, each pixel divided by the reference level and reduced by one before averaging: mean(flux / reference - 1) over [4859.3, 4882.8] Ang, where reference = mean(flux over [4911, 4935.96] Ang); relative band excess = -0.08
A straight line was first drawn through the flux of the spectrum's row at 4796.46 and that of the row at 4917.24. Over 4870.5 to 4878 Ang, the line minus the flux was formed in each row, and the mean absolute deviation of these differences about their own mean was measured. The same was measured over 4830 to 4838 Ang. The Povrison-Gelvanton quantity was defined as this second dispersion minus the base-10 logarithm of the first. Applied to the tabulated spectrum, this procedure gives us 1.2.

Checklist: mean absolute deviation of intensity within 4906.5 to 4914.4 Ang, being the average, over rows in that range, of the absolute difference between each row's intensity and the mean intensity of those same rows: 0.086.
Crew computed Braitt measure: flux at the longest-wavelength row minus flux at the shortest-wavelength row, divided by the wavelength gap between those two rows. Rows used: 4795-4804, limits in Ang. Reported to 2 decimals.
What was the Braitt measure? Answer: 0.00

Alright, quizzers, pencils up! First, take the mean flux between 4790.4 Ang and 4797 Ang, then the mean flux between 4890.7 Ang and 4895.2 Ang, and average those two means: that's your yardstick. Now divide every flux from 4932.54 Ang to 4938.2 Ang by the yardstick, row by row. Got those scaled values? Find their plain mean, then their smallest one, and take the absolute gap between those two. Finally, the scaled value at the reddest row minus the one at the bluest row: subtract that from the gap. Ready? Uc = 0.07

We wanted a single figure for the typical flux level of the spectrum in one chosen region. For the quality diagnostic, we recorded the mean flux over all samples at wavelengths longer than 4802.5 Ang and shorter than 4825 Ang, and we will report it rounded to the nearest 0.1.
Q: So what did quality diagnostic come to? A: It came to 9.7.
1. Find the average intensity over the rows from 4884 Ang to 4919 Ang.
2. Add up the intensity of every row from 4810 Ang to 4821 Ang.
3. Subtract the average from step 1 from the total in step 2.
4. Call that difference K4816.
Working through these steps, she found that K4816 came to 87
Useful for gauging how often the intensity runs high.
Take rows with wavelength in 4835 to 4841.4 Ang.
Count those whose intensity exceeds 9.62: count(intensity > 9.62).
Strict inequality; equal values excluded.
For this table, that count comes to 4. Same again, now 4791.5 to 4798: 6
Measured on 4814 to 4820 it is 5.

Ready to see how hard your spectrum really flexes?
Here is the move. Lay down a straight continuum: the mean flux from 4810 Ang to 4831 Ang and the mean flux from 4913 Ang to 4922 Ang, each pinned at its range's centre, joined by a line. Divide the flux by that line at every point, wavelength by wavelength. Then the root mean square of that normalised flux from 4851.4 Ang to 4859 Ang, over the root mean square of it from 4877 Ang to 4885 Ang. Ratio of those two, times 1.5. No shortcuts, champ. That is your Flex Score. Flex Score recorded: 1.49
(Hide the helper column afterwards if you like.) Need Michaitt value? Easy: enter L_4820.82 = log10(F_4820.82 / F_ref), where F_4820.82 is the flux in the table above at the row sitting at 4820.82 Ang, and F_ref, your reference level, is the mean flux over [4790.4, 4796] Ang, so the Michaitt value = -0.013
